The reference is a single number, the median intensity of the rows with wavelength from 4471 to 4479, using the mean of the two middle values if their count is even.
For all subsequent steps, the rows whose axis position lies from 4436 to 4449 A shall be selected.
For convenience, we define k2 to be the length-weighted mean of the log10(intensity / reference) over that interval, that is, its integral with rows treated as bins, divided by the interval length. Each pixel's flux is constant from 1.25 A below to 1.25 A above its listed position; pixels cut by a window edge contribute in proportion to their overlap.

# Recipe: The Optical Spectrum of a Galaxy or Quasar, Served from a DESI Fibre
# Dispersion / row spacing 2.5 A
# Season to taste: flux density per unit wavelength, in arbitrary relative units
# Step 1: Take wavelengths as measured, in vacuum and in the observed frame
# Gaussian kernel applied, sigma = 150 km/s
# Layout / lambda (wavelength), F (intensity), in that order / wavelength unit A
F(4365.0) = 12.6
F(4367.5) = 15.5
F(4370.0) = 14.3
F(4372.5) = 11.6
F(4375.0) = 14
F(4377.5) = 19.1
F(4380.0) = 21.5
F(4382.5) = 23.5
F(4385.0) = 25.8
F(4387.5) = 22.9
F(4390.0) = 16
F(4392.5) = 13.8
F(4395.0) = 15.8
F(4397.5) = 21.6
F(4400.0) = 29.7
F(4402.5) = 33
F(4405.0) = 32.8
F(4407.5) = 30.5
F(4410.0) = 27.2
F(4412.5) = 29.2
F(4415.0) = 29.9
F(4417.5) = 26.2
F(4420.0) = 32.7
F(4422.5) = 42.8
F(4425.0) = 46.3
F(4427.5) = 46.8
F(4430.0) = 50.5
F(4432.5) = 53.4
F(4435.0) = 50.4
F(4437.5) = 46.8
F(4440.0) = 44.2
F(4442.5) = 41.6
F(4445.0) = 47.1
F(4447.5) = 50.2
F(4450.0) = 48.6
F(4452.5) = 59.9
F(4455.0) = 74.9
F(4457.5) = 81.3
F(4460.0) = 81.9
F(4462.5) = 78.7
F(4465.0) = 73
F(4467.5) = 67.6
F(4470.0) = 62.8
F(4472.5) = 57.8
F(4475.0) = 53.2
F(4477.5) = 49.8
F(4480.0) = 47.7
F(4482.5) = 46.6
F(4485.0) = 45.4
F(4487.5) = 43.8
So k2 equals -0.06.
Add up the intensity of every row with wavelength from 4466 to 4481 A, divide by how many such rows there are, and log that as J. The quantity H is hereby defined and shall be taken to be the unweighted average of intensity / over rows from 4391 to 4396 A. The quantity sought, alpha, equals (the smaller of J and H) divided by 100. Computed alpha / 0.15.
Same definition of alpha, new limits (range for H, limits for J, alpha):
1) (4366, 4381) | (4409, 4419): 0.16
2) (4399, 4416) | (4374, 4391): 0.20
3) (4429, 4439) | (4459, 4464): 0.50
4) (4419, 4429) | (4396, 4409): 0.30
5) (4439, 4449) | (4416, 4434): 0.43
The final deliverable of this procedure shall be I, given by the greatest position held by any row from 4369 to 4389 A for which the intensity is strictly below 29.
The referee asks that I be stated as 4387.5 A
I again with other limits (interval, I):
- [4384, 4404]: 4397.5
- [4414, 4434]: 4417.5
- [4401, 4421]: 4417.5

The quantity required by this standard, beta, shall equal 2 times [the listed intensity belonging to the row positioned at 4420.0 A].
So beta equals 65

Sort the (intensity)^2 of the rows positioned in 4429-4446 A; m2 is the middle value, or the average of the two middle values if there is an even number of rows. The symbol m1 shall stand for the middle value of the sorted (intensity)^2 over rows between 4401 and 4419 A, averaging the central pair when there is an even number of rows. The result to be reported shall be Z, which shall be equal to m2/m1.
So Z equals 2.5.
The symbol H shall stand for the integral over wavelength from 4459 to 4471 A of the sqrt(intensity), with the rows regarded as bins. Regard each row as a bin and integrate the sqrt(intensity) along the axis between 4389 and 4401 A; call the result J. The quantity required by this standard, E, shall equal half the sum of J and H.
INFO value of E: 77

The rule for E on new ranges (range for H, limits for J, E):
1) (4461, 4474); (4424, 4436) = 96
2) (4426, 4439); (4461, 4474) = 99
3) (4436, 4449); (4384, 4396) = 70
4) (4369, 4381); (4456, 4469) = 81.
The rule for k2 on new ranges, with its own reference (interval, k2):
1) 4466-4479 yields 0.04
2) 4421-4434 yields -0.05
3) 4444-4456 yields 0.02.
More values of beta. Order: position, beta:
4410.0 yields 54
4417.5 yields 52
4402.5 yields 66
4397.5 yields 43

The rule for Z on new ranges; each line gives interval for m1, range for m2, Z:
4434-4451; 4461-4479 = 1.8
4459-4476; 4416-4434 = 0.5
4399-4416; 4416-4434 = 2.4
